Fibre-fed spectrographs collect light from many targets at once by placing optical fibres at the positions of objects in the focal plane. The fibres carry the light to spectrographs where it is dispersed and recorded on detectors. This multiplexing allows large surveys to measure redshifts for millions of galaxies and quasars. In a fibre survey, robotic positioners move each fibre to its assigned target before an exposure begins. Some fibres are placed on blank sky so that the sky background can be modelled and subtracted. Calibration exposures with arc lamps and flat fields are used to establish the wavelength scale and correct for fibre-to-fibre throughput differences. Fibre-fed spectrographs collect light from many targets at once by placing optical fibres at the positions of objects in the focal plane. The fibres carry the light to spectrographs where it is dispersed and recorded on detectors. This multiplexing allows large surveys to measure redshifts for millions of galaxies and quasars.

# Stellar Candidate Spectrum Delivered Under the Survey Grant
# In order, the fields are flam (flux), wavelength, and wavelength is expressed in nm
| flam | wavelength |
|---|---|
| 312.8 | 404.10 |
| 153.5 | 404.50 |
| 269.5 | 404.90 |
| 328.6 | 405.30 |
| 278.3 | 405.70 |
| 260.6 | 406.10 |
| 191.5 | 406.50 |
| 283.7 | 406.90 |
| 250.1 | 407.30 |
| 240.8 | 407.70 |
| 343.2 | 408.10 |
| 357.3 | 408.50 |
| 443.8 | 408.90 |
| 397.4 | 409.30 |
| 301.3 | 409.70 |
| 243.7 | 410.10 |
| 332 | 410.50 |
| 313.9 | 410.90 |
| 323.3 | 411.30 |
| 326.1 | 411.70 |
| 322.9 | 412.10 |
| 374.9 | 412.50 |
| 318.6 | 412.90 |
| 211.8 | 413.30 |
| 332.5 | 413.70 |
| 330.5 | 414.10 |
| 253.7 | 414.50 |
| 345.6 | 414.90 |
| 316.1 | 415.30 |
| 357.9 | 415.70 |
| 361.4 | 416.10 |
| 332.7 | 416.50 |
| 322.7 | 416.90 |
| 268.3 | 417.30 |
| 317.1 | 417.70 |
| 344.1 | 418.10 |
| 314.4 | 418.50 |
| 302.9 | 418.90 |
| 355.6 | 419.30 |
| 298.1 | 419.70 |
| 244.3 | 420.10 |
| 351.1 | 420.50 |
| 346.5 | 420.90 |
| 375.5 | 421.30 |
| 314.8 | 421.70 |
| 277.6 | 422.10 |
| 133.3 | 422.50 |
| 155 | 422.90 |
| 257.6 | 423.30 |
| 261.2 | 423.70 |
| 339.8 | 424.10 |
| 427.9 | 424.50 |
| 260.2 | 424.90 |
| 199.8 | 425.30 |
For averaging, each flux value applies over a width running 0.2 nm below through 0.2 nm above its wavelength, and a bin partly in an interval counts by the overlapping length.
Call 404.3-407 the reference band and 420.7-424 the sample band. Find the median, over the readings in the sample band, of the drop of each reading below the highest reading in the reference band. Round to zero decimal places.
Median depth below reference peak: 59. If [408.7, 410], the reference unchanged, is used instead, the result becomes -69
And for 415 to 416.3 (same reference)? -29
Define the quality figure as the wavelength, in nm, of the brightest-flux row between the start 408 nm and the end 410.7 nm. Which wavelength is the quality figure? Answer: 408.90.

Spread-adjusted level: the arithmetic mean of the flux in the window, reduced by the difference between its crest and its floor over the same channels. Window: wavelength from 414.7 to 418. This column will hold 235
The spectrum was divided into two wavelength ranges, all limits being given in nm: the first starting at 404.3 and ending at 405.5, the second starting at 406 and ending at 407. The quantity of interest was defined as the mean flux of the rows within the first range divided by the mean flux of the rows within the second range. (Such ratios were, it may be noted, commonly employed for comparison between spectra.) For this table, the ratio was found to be 1.0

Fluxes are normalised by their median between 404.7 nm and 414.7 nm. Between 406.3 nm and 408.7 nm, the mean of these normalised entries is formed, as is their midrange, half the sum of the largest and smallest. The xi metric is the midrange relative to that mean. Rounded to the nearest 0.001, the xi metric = 0.988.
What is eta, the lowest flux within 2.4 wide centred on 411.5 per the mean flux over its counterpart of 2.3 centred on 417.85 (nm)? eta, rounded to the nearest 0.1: 1.0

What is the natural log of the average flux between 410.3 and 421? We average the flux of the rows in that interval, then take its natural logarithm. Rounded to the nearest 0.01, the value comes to 5.77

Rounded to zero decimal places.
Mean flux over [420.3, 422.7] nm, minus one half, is 299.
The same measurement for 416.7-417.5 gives 295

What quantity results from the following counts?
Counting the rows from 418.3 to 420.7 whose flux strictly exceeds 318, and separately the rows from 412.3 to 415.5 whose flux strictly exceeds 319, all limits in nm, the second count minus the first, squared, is 4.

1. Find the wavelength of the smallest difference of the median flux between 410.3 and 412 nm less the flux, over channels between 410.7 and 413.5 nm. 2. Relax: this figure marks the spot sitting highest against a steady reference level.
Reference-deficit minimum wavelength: 412.50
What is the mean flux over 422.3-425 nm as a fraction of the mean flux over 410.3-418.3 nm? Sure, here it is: 0.82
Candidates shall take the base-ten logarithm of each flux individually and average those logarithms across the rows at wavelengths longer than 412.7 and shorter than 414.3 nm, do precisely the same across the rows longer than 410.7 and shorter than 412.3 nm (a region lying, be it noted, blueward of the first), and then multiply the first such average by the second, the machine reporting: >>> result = 6.19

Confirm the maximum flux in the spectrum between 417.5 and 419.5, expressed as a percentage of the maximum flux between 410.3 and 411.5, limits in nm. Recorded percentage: 107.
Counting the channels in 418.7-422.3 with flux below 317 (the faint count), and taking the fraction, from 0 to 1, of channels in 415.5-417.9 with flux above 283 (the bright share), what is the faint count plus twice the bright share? 6.7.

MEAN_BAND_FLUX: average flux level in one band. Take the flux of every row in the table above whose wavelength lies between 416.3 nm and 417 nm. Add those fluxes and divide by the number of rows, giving 328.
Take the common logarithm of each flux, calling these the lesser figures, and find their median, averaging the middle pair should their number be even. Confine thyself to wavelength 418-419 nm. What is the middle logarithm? 2.50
